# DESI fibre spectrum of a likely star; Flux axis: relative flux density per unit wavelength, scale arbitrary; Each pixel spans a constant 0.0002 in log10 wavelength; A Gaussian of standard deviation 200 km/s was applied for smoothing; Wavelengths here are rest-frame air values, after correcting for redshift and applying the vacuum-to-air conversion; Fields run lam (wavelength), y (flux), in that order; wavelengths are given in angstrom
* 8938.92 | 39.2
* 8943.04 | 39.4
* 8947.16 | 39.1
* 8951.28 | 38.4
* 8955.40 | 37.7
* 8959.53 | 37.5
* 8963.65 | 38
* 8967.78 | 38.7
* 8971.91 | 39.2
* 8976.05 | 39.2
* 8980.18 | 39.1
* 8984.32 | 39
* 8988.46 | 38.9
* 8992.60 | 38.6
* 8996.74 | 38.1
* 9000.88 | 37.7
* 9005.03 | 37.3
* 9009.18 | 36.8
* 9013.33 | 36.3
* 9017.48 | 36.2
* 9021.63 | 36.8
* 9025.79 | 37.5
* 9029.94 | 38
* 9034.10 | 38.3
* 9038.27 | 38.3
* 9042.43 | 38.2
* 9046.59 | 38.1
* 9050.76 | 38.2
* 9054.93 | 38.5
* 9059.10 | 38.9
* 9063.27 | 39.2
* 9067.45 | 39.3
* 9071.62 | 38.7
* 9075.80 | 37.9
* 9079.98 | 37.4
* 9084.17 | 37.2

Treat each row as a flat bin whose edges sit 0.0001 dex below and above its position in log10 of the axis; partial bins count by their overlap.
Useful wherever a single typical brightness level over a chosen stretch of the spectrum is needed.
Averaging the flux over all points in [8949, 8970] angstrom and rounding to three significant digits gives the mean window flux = 38.1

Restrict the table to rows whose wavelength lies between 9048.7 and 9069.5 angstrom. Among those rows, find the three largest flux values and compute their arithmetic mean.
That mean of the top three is 39.1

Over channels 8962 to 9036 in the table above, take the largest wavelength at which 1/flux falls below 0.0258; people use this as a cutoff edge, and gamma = 8988.46 angstrom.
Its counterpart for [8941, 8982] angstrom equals 8980.18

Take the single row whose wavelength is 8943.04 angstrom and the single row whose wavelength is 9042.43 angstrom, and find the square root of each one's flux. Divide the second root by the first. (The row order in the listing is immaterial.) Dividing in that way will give 0.98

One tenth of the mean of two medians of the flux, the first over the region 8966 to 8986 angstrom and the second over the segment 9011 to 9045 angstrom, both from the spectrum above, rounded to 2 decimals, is 3.84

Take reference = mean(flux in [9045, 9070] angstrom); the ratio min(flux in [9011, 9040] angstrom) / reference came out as 0.94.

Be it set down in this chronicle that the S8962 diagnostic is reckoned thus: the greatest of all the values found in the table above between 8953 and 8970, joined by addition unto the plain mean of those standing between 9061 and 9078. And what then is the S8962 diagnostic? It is 77.5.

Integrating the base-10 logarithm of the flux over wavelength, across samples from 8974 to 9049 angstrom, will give 118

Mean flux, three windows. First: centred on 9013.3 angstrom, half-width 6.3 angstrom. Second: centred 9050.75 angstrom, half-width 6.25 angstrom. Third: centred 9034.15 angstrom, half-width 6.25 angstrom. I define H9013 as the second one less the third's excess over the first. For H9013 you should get 36.5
